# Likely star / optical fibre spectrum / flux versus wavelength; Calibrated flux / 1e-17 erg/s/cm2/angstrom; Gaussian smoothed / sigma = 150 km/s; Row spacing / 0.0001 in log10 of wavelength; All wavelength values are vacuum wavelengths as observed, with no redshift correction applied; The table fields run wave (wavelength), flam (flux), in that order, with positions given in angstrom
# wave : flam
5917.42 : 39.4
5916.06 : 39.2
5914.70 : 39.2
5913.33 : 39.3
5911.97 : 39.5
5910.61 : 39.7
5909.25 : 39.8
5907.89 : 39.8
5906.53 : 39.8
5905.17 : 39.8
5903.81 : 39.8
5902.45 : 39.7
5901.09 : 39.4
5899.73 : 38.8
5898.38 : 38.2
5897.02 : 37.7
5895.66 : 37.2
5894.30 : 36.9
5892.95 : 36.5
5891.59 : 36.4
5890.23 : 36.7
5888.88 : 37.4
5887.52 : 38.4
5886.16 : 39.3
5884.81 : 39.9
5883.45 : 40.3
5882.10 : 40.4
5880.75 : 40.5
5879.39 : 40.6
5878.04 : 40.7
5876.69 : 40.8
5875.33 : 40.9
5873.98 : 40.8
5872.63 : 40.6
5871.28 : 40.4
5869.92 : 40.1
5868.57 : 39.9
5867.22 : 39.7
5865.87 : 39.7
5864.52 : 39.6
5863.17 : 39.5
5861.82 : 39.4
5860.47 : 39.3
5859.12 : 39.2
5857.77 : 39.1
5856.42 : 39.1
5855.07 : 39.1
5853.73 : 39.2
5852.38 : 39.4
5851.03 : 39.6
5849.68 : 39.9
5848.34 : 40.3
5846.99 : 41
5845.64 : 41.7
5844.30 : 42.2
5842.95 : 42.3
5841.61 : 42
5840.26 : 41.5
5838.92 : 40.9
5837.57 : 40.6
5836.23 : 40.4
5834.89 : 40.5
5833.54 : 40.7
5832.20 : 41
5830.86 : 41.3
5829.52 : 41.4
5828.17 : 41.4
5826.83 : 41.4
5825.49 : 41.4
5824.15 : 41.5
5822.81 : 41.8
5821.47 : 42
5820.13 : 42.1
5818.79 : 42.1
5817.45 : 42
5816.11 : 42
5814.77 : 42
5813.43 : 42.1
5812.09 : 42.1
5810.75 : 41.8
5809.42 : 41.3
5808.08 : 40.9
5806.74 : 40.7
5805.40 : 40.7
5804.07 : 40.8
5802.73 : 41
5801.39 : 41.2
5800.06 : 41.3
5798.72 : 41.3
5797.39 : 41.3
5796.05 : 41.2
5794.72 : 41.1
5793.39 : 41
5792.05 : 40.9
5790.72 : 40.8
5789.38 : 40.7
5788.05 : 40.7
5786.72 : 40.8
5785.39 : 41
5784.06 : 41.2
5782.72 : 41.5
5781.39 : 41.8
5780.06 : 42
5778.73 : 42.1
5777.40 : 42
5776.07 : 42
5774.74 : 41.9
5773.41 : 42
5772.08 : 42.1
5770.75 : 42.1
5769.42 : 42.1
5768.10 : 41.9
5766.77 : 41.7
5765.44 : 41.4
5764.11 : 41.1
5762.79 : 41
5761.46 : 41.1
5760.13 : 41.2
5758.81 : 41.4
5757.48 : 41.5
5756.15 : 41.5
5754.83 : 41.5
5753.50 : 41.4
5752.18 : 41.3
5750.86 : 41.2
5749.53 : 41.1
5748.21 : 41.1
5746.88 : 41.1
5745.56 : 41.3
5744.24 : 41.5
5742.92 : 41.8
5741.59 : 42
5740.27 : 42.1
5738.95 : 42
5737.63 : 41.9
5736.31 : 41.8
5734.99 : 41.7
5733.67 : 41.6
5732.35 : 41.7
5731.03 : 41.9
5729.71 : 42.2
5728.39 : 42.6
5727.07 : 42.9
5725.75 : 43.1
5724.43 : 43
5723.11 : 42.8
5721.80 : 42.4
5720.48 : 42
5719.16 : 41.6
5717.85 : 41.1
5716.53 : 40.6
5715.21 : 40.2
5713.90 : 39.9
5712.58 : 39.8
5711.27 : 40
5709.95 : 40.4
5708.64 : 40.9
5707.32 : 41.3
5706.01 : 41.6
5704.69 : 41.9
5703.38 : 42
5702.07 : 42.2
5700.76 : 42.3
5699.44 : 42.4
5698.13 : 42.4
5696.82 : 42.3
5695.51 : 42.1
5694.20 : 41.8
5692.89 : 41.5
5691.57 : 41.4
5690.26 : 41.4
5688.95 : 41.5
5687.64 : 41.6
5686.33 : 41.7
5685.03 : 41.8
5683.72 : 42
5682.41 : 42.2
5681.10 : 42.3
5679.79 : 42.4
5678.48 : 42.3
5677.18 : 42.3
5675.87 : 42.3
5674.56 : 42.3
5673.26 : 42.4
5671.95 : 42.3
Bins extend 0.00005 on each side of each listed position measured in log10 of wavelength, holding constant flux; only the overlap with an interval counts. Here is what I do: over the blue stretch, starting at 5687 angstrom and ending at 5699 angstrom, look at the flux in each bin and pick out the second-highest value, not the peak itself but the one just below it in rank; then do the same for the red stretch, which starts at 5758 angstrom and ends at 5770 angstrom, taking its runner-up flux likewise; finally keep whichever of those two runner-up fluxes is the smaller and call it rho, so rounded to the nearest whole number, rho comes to 42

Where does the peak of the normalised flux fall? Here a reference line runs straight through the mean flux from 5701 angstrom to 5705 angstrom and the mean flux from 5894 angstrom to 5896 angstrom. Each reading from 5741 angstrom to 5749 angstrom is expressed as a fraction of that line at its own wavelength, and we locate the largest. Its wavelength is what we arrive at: 5741.59 angstrom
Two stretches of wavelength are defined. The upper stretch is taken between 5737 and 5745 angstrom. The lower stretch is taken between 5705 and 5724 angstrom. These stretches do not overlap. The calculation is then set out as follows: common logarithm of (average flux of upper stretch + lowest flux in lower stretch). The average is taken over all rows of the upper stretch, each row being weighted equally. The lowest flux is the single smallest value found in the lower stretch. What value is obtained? 1.91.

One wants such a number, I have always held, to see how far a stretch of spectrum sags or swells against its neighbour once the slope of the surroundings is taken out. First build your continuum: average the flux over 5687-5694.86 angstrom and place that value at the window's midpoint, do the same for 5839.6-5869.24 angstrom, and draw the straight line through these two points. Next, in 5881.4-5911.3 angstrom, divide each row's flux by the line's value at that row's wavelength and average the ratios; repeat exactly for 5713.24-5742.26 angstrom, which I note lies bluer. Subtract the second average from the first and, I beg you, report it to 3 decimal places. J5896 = -0.042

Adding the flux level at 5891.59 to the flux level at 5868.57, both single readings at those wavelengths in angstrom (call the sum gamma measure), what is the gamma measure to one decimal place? 76.3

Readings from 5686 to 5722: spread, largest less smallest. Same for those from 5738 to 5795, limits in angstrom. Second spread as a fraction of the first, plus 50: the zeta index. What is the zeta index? 50.5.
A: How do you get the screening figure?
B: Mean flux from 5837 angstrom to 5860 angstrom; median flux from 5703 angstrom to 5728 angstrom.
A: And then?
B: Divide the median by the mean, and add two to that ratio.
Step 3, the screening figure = 3.03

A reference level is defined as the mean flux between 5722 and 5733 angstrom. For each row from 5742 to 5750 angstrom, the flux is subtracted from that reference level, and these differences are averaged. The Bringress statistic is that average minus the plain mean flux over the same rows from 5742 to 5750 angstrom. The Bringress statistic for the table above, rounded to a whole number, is -40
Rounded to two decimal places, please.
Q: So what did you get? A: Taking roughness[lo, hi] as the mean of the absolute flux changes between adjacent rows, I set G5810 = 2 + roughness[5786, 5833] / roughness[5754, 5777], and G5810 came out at 2.99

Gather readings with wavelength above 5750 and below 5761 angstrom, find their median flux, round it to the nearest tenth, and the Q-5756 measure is 41.4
